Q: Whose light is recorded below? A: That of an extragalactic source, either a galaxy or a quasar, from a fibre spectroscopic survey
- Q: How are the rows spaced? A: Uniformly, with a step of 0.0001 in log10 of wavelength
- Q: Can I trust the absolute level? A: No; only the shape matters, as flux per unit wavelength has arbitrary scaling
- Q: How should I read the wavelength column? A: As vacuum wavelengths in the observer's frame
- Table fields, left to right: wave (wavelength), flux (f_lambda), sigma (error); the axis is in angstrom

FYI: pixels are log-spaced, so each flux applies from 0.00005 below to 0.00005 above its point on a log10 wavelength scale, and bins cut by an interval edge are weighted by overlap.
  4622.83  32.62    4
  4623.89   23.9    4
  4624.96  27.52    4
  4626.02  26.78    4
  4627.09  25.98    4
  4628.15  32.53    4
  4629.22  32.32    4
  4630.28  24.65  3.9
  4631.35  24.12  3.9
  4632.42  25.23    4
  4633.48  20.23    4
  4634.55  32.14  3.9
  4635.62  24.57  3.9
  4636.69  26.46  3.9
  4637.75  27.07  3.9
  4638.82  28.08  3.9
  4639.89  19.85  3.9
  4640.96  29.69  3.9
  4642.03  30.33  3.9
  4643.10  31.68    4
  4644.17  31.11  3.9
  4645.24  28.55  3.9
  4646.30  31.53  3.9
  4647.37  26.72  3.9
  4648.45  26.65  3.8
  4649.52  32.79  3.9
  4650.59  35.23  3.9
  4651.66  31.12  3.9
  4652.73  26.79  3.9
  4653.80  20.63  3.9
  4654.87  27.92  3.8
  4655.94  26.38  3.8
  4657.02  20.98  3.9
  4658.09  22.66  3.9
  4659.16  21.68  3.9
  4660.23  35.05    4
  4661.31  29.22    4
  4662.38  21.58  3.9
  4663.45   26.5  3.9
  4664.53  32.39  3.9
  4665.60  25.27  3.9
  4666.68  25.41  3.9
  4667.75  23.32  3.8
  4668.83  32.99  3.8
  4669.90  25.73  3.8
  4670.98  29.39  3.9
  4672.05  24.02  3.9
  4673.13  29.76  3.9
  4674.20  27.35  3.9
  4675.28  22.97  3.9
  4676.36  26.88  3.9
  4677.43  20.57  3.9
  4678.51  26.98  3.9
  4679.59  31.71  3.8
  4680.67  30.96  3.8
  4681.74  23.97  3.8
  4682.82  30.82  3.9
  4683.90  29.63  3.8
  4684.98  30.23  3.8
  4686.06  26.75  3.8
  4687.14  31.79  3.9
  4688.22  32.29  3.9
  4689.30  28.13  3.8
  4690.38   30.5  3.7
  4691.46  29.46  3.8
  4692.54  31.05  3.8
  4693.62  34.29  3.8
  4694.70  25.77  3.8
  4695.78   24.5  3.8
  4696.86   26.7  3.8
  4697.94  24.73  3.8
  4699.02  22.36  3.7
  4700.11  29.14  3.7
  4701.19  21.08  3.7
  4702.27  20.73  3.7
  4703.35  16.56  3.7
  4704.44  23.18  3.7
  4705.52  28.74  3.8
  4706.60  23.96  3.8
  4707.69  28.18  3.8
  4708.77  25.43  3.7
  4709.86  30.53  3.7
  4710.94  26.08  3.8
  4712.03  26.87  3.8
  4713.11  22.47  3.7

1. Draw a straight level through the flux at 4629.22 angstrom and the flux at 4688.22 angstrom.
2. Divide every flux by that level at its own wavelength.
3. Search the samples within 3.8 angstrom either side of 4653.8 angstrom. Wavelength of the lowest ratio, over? 4653.80 angstrom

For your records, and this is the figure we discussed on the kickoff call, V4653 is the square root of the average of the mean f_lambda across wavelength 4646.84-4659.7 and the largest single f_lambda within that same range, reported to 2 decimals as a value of 5.56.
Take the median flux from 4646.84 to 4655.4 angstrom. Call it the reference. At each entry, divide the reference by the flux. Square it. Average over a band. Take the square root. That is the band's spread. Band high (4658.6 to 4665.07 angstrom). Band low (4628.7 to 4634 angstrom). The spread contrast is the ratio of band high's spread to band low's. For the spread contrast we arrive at 0.93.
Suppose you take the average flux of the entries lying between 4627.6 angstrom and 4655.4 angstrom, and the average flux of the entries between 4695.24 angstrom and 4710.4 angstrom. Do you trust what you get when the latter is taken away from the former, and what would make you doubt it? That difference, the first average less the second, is 3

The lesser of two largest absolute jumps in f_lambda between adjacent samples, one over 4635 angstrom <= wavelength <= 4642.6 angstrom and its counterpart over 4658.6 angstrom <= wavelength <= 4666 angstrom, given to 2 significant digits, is 9.8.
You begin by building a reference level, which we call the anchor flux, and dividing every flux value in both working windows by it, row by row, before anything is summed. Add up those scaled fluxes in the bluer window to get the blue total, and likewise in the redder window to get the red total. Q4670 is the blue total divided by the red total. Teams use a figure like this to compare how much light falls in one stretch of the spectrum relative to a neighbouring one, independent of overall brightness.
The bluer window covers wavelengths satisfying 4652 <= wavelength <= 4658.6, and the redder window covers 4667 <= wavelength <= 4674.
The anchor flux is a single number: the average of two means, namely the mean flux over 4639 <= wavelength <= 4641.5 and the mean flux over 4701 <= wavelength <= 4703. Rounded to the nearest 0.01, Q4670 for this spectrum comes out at 0.88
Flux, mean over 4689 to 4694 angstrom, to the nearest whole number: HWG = 31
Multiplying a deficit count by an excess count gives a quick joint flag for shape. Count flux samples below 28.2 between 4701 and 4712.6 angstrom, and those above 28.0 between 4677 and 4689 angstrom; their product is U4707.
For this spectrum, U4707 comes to 63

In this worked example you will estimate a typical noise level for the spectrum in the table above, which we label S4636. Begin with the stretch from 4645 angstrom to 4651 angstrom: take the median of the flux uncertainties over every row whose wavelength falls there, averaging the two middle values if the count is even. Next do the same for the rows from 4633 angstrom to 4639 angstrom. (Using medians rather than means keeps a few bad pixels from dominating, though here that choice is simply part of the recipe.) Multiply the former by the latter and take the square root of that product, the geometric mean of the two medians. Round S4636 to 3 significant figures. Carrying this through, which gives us 3.90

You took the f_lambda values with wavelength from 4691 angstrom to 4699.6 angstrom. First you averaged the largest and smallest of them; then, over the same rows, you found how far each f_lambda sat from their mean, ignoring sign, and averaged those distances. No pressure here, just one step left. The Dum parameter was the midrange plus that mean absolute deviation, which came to 31.5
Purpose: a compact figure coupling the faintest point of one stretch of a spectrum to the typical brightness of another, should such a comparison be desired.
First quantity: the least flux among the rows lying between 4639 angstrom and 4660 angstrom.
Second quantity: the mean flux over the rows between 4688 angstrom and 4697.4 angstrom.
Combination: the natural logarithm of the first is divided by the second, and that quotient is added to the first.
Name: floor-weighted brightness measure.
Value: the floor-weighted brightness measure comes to 20.0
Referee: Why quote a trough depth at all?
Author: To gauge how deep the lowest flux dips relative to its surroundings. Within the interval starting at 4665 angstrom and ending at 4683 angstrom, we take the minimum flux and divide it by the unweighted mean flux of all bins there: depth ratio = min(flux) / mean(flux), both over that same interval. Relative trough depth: 0.76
